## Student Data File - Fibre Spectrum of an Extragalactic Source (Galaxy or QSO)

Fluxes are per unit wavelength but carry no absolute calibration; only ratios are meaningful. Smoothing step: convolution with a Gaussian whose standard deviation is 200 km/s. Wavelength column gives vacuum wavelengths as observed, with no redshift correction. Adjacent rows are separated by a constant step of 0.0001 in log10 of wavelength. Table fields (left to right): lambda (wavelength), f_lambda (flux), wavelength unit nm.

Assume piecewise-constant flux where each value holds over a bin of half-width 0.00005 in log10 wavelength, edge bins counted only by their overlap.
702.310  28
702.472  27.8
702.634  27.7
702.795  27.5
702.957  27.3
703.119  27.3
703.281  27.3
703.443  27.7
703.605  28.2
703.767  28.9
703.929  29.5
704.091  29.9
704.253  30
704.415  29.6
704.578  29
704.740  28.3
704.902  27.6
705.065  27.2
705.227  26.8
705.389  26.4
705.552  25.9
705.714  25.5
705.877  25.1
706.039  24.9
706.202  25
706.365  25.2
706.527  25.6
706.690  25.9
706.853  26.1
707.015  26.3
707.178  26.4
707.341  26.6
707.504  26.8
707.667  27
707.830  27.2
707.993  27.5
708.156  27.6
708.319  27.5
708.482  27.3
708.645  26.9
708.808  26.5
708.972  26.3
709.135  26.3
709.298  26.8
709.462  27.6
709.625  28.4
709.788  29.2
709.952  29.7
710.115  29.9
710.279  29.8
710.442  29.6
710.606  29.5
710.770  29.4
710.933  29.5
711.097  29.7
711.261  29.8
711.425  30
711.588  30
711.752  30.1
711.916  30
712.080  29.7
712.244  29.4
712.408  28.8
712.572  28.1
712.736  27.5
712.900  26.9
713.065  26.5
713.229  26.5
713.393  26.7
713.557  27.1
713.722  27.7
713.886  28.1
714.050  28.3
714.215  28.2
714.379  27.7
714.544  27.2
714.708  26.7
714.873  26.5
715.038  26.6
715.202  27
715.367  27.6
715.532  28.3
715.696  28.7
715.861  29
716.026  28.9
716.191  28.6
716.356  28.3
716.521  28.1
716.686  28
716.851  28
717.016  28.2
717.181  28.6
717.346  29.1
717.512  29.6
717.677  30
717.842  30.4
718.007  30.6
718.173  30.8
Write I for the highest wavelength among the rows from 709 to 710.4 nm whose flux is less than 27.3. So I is 709.298 nm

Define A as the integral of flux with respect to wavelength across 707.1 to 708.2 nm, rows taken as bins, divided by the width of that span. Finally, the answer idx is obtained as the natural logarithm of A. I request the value 3.30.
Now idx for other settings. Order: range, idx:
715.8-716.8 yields 3.35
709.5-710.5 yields 3.38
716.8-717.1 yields 3.34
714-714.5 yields 3.33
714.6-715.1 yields 3.28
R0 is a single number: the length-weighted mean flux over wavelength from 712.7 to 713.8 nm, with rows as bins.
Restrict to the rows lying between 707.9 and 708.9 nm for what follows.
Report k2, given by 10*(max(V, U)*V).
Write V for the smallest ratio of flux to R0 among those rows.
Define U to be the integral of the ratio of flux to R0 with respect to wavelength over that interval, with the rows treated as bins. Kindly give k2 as 9.9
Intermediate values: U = 1.01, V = 0.98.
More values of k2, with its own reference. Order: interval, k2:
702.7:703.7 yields 10.4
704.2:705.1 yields 10.2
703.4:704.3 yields 10.6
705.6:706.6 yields 8.7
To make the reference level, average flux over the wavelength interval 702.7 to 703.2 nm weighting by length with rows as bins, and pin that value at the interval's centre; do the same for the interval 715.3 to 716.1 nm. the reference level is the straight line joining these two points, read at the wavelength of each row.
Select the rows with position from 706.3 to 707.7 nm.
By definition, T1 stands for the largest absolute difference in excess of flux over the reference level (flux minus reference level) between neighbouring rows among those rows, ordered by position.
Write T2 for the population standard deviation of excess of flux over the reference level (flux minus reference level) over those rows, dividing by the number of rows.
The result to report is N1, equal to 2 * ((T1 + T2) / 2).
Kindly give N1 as 0.89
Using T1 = 0.39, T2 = 0.5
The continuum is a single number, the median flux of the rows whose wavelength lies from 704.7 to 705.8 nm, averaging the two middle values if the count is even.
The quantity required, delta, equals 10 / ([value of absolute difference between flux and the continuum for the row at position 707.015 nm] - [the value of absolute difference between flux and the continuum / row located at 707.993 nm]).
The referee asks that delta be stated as -50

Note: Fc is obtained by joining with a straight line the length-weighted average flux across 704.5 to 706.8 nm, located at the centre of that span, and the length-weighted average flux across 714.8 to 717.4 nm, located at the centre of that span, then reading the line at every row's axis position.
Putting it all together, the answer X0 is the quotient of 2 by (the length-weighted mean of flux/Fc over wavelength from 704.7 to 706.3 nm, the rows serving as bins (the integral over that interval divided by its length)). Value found 2.01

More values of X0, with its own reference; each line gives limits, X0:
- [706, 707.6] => 2.05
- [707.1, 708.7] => 1.97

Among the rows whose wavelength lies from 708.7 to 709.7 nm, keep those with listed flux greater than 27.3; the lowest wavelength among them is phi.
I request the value 709.462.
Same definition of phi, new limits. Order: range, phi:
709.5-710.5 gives 709.625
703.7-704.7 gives 703.767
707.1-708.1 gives 707.993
